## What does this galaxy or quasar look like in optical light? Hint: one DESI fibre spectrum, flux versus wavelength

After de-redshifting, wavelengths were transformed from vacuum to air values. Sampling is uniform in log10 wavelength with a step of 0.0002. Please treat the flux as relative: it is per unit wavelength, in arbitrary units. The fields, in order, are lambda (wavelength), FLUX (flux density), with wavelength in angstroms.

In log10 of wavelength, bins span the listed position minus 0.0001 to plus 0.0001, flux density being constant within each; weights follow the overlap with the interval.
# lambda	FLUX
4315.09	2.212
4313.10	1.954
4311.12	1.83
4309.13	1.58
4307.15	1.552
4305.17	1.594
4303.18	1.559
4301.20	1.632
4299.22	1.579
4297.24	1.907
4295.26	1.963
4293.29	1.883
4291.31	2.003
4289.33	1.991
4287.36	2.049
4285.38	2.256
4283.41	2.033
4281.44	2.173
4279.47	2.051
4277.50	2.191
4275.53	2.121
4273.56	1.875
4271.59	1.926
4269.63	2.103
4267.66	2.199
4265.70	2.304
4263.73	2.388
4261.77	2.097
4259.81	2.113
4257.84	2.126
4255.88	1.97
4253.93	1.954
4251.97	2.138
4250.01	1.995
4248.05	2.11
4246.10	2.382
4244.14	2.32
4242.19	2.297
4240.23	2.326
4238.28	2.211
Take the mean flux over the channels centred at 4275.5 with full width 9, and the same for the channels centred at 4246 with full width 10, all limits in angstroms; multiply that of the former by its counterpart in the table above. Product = 4.5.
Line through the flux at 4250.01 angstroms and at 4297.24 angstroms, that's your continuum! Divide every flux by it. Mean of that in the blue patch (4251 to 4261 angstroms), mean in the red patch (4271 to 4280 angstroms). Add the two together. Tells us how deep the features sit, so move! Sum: 2.08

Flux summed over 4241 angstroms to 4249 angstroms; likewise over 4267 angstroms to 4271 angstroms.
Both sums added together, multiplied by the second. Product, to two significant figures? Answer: 58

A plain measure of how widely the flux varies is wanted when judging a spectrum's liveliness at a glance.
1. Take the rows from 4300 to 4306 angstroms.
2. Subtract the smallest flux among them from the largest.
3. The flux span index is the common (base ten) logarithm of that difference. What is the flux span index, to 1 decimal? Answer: -1.1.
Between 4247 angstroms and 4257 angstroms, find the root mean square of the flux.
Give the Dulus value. 2.03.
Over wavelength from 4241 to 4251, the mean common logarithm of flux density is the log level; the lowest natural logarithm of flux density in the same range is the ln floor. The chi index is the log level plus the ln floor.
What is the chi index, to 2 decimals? 1.04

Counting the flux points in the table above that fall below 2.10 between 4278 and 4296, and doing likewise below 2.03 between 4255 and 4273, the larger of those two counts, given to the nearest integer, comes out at 7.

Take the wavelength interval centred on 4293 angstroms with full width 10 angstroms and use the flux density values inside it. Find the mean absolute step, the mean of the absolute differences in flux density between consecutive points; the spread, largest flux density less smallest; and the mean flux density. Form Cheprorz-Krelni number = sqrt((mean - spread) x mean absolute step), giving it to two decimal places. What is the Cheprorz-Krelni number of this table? 0.35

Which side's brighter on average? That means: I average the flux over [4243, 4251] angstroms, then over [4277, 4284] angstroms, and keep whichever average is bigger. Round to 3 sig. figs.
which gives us 2.20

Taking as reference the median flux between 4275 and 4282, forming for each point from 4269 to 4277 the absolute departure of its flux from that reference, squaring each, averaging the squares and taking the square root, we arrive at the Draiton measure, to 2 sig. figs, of 0.18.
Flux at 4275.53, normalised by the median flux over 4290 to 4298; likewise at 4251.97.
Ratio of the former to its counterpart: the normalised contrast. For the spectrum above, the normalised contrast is 0.99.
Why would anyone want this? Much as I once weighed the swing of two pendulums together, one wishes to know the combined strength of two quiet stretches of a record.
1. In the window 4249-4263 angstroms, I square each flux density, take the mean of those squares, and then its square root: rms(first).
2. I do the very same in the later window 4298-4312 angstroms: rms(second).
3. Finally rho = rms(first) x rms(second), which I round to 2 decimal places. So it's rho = 3.33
